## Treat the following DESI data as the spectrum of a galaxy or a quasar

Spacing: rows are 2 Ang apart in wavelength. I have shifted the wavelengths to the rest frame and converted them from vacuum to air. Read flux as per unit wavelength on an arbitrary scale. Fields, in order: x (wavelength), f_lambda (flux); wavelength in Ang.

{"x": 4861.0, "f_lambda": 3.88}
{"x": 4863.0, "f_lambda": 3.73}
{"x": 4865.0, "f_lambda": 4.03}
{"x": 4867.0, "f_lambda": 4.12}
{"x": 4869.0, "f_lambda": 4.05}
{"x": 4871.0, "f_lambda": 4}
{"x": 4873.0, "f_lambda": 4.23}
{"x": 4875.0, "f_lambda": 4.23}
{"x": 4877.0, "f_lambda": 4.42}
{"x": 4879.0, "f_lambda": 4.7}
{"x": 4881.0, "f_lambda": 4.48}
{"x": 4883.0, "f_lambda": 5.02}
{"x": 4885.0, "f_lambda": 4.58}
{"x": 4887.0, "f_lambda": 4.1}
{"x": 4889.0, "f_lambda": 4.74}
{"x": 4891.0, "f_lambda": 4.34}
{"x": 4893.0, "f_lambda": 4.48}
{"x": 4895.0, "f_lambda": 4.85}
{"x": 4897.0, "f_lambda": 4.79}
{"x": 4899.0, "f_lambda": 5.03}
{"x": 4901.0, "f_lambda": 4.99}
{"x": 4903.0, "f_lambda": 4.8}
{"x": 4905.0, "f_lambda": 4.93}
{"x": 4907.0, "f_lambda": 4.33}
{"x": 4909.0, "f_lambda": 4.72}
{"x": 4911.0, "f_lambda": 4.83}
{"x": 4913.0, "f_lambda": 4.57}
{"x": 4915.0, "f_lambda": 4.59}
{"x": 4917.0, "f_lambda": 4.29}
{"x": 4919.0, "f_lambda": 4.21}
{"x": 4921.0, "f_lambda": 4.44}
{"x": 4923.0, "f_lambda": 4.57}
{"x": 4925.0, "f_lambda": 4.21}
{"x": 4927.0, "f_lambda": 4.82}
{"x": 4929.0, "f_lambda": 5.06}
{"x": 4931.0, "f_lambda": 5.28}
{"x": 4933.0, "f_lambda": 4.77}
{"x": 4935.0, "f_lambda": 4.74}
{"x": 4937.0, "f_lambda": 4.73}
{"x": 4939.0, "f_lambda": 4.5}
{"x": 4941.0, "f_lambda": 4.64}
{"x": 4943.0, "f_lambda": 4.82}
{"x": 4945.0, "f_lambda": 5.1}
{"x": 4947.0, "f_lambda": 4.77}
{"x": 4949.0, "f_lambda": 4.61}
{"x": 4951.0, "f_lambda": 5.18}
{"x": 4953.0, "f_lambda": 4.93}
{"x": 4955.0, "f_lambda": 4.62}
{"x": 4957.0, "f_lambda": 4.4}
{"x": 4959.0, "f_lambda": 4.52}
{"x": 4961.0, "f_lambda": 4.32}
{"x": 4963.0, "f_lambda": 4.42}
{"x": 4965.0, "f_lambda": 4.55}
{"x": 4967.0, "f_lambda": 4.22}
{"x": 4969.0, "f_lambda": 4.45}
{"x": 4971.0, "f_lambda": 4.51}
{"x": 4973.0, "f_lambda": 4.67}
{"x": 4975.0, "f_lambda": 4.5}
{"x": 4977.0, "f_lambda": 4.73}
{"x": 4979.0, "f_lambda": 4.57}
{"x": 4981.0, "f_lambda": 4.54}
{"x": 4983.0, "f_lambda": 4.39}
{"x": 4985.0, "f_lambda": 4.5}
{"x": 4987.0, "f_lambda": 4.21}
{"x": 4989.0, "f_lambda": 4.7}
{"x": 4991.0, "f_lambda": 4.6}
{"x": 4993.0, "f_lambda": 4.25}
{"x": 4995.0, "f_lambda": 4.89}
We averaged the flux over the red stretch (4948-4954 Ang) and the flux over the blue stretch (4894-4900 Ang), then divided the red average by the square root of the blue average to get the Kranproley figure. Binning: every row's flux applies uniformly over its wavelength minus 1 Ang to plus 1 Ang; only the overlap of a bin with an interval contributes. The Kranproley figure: 2.22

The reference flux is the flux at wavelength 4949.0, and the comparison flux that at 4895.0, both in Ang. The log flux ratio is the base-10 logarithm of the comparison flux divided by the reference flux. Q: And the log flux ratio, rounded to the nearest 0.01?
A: 0.02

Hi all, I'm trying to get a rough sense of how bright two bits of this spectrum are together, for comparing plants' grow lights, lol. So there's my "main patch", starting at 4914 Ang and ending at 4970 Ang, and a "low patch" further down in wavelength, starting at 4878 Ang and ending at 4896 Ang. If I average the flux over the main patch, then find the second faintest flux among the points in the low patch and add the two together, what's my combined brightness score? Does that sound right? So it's 8.97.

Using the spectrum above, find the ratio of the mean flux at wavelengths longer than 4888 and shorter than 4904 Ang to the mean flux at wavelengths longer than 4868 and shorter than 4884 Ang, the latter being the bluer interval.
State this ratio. 1.08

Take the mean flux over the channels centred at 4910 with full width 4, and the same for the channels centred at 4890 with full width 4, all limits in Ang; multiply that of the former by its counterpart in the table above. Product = 21.7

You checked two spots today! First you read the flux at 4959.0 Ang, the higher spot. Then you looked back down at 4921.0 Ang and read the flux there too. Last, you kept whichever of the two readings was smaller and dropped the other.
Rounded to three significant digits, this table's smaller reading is 4.44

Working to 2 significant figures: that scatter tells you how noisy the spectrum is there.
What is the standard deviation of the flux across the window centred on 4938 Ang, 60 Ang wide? 0.28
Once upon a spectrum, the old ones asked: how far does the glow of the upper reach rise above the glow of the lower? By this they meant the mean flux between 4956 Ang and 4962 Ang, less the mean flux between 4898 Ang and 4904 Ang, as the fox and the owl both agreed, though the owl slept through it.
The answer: -0.5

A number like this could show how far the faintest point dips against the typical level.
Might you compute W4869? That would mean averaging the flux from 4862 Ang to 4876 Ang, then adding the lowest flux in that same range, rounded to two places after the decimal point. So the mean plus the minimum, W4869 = 7.79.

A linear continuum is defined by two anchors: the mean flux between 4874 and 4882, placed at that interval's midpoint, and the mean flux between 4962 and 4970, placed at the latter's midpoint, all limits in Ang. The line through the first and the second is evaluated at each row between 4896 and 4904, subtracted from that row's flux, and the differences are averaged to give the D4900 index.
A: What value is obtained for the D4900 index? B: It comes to 0.46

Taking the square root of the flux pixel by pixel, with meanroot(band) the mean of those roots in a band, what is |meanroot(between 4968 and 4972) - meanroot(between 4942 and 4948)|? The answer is 0.10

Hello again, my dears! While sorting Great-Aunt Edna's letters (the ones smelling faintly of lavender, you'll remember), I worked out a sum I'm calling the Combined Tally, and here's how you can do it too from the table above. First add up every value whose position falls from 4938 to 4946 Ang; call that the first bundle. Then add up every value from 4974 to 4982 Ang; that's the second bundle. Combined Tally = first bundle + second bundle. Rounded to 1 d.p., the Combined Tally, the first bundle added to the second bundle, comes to 37.4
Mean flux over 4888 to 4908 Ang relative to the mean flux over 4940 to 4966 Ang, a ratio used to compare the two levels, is 1.01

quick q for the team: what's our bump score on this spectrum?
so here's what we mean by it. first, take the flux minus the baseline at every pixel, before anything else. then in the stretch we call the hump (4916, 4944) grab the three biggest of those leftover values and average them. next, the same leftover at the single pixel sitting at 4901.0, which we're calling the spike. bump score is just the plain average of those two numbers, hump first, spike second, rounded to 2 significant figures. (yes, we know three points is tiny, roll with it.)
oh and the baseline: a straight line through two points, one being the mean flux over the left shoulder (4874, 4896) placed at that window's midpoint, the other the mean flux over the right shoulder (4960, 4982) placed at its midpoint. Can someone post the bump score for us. 0.50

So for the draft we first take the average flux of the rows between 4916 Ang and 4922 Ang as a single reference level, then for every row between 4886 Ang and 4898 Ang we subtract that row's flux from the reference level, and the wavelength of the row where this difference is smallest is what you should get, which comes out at 4895.0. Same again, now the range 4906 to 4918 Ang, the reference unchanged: 4911.0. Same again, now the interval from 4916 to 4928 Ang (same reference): 4927.0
